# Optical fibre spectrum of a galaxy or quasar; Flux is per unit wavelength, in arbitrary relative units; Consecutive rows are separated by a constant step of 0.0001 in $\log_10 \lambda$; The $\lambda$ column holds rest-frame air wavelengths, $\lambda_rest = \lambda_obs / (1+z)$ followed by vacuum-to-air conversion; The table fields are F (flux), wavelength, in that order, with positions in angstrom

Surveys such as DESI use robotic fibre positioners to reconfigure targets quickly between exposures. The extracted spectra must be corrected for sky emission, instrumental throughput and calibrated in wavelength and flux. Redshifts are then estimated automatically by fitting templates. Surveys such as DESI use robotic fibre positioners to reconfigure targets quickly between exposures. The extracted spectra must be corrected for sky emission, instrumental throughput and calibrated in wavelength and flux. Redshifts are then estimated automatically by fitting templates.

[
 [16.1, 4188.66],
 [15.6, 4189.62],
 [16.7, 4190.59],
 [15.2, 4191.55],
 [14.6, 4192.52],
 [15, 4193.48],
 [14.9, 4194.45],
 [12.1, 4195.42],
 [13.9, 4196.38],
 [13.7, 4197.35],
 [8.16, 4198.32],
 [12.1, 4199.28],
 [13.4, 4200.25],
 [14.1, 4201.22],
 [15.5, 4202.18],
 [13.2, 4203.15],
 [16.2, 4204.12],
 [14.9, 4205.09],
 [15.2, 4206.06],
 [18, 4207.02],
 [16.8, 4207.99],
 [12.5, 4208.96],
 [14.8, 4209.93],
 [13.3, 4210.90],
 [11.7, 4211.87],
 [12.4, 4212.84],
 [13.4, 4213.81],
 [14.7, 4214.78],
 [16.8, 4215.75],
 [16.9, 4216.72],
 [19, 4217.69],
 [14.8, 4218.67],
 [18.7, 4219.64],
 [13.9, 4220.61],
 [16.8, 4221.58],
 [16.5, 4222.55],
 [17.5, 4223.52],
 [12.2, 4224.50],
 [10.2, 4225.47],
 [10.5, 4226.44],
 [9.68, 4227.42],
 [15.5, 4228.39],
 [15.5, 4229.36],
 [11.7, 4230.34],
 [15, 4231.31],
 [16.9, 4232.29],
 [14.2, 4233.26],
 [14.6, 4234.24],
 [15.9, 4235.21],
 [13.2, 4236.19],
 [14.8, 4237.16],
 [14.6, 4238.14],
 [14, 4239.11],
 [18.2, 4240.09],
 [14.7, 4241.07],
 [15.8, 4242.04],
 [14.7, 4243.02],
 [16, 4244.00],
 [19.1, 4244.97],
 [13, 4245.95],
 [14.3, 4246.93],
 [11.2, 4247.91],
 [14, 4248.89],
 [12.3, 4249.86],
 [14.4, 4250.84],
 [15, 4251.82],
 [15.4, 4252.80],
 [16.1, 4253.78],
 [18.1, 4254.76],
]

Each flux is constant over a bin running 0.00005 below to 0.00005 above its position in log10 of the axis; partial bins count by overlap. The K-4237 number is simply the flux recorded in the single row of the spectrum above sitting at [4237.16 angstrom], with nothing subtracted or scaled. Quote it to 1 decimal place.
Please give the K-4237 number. 14.8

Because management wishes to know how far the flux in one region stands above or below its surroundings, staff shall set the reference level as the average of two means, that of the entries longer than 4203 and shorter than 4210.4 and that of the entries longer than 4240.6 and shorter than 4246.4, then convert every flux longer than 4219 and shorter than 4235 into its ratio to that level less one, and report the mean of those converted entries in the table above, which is -0.07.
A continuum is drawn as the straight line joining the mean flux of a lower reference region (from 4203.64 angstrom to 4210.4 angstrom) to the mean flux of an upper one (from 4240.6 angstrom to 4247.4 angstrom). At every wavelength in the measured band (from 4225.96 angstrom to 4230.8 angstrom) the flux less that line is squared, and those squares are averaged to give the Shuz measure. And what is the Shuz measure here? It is 14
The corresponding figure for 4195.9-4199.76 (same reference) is 18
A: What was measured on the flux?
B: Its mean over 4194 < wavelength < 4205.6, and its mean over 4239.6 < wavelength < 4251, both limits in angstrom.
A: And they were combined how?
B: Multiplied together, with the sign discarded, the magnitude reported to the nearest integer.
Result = 200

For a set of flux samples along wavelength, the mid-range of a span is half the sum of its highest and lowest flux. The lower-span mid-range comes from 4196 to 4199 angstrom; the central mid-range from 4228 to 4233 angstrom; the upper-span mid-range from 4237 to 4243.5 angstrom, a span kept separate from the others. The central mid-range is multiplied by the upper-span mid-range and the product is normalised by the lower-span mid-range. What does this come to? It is 20.9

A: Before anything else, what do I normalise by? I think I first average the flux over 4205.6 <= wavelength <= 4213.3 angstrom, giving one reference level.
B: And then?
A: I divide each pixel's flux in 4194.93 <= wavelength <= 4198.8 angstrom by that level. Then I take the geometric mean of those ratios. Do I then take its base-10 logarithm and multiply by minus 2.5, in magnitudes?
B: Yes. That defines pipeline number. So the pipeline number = 0.22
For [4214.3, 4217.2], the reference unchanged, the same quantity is -0.13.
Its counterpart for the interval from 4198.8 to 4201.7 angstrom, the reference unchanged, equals 0.09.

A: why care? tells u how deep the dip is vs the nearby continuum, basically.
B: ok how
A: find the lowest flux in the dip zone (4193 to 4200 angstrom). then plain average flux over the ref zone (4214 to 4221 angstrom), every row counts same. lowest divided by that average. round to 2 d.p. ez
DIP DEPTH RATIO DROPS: 0.50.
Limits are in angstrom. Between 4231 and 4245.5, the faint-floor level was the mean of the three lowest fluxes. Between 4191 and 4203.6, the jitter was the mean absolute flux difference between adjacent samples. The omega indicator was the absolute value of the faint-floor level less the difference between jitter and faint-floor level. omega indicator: 25.8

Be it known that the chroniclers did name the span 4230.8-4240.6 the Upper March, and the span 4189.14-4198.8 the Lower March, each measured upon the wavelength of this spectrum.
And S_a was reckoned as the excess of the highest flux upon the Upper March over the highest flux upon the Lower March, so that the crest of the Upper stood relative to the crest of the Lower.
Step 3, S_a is 1.5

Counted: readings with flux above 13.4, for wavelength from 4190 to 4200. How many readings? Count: 7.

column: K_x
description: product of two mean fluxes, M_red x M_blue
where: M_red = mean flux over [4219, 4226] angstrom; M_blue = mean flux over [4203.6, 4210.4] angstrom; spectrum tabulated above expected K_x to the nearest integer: 234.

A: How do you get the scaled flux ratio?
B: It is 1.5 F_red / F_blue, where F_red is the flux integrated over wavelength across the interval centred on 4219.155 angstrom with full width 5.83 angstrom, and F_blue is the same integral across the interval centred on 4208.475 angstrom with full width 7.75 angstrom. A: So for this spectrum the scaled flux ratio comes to 1.3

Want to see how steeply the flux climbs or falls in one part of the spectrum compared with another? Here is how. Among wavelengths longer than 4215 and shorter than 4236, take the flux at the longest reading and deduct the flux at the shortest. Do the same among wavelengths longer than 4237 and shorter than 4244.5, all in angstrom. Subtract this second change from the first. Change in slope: -2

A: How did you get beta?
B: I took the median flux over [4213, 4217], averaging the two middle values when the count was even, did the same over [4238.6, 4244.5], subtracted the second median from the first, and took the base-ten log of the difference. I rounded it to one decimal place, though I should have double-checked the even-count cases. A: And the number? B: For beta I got -0.3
